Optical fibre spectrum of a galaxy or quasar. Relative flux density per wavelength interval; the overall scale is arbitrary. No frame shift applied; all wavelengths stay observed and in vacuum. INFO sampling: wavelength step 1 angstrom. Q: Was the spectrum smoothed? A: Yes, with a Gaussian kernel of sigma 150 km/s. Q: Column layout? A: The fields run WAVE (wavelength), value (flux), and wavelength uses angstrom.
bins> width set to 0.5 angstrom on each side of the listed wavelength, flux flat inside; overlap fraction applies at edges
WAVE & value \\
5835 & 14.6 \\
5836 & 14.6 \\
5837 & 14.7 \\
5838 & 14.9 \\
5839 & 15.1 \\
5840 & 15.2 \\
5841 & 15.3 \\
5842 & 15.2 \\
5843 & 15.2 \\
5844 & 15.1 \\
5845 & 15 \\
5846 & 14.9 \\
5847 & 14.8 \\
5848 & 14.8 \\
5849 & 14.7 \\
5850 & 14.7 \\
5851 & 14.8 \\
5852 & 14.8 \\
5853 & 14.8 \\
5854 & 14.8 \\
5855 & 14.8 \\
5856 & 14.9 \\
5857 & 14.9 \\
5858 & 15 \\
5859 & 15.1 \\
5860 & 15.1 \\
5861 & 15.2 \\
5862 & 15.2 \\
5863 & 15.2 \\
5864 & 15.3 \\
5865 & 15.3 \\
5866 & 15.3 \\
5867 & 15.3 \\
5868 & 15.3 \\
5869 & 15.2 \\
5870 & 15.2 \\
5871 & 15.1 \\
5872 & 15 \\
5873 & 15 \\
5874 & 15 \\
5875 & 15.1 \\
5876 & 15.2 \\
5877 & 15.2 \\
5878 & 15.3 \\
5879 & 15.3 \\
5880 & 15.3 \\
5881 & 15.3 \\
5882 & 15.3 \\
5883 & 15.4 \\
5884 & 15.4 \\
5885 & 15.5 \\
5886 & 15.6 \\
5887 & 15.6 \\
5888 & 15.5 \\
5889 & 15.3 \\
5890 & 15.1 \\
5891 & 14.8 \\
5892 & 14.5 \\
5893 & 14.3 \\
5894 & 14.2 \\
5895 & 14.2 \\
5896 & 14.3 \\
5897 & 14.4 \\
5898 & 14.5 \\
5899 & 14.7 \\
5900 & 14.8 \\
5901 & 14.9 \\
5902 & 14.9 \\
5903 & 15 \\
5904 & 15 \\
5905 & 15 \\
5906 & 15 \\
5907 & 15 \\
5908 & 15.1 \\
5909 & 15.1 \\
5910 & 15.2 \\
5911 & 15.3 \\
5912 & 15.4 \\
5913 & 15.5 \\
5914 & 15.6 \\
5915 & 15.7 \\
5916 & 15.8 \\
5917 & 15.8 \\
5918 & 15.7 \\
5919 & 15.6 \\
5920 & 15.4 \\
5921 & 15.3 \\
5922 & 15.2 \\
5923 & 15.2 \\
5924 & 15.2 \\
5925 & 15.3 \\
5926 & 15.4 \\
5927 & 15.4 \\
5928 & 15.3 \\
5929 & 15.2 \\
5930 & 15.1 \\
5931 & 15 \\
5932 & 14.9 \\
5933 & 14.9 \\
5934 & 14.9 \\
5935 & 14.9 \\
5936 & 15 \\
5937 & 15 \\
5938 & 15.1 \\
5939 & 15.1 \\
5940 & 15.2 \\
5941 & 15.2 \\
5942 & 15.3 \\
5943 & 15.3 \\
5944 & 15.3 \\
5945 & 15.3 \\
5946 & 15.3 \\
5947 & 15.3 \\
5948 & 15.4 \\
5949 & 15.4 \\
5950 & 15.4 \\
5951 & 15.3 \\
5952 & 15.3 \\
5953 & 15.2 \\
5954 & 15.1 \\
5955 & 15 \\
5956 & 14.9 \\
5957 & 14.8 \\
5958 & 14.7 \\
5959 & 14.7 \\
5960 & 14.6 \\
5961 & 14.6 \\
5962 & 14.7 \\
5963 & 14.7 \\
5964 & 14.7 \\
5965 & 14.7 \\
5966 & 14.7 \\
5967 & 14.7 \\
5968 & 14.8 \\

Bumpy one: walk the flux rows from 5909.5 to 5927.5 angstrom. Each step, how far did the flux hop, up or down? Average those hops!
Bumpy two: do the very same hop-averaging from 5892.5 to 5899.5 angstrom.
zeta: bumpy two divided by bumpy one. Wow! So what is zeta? 1.2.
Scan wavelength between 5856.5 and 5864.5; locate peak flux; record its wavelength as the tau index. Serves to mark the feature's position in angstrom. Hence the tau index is 5864 angstrom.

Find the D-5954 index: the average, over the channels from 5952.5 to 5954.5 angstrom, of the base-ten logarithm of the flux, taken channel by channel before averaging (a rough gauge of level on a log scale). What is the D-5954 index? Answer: 1.18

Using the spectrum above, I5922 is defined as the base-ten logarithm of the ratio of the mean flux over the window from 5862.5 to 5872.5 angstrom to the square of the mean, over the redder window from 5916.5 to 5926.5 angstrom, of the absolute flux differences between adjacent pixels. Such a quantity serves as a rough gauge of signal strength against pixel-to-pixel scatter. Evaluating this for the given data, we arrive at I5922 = 3.28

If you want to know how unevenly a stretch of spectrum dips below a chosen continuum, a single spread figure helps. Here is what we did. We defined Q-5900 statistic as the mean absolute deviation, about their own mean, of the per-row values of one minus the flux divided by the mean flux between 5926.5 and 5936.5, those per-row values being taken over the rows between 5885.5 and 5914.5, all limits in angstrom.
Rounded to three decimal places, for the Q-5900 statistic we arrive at 0.023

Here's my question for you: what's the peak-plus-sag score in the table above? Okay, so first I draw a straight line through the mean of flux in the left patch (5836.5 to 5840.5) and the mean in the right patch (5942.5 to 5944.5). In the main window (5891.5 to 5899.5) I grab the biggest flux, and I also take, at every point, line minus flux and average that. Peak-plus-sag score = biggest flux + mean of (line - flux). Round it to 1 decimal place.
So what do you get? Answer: 15.5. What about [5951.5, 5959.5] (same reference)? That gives 15.7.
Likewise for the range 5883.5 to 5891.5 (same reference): 15.4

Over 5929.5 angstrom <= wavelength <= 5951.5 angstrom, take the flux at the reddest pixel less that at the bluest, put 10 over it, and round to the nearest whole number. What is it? 50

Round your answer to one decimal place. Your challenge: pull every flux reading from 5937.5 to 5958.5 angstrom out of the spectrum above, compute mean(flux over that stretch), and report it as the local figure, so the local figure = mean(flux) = 15.2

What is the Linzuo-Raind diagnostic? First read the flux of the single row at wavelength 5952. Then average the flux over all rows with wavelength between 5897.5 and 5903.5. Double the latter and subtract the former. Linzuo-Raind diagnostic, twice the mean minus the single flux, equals 14.3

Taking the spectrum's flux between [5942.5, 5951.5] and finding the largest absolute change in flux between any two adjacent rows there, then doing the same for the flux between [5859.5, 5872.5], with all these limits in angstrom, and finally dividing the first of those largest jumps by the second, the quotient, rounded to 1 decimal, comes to 1.0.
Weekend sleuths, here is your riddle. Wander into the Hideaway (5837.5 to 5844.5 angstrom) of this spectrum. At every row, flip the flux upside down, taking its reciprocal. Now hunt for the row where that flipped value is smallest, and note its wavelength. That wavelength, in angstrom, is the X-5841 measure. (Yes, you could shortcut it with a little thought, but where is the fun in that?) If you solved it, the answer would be 5841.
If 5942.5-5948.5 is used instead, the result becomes 5948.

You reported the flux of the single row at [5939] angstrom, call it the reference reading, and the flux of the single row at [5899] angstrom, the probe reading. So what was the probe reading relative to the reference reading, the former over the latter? 0.97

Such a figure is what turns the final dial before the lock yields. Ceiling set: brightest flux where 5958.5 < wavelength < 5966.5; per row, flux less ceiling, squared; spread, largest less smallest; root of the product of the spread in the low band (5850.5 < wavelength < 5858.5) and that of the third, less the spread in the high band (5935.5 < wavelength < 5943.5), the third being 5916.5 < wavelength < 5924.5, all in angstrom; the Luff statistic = 0.01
